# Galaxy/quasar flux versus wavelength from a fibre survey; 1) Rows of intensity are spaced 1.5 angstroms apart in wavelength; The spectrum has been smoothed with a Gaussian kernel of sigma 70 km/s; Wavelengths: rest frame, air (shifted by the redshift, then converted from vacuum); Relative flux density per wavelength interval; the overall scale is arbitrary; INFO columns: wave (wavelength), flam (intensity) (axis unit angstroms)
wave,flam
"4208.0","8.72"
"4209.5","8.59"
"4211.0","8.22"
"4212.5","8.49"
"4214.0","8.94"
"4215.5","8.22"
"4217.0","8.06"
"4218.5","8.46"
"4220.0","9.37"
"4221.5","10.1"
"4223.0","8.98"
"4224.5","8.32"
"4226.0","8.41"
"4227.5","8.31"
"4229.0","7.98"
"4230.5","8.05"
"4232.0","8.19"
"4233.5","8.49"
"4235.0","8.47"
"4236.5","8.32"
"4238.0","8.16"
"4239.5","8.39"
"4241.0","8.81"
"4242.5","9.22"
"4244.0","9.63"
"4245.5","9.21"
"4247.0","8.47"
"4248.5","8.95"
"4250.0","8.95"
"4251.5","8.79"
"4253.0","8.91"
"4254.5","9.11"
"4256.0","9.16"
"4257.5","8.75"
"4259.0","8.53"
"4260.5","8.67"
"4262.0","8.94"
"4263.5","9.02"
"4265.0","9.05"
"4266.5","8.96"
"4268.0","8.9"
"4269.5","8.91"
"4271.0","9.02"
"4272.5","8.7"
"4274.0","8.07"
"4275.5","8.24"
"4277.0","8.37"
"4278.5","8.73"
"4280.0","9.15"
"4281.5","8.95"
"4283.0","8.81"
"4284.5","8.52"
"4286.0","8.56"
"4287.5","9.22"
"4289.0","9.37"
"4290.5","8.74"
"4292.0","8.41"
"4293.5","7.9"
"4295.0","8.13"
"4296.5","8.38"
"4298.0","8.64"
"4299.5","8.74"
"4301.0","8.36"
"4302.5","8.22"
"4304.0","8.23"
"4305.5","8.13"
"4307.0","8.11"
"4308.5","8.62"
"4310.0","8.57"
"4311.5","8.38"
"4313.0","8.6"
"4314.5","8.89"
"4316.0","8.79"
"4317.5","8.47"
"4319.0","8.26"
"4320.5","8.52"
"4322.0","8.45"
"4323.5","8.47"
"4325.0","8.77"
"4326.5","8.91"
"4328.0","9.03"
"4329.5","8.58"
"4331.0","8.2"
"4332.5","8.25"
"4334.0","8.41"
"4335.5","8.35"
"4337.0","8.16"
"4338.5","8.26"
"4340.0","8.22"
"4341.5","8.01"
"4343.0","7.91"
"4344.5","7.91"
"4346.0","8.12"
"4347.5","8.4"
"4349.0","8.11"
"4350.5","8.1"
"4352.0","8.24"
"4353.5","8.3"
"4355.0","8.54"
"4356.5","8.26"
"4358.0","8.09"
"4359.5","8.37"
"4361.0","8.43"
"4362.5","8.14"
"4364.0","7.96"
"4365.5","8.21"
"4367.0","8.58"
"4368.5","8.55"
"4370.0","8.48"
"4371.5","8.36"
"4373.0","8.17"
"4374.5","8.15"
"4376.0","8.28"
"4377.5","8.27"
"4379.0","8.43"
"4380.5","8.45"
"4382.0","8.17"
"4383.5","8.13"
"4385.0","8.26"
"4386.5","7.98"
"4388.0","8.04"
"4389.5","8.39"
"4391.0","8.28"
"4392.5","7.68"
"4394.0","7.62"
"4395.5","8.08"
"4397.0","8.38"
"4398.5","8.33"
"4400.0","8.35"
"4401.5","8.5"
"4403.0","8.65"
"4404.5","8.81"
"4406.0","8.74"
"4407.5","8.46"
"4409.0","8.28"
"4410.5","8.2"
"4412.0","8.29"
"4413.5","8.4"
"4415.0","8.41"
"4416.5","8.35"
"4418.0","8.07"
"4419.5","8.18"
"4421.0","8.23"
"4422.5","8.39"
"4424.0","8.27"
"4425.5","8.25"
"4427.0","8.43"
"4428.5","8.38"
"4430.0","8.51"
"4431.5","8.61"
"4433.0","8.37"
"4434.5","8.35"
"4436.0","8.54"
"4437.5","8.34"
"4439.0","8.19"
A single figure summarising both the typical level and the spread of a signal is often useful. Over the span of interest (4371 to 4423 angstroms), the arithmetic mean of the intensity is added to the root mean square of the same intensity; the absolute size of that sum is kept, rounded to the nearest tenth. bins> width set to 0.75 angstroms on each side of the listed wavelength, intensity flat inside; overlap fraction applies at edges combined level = 16.6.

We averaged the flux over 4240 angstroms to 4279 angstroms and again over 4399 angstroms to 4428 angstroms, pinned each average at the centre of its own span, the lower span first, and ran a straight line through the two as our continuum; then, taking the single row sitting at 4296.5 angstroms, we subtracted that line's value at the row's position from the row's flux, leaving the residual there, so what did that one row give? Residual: -0.4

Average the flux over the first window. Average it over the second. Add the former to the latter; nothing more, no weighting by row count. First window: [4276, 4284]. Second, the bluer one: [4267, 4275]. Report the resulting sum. 17.5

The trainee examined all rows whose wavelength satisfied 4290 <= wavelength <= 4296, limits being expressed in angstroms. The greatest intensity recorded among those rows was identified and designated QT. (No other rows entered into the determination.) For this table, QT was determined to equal 8.74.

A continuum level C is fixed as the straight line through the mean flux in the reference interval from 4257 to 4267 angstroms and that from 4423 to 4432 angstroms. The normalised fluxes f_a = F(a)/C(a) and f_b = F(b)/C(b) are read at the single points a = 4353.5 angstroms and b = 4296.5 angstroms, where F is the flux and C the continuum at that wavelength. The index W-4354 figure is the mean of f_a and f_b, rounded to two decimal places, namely 0.96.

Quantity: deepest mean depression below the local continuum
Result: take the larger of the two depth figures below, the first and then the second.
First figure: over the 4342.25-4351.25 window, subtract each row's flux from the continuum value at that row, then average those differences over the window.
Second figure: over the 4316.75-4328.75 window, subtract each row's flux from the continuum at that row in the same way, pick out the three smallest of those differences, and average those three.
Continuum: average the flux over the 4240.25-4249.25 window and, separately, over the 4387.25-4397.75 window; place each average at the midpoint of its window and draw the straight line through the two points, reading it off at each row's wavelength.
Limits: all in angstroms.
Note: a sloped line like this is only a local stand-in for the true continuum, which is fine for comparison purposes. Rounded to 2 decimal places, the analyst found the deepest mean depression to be 0.28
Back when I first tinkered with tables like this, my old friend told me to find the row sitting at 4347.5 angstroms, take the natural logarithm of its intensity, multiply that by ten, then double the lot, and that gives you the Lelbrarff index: 42.6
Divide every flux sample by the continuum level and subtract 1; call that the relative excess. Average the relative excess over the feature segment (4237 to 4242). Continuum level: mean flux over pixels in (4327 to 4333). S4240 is -0.007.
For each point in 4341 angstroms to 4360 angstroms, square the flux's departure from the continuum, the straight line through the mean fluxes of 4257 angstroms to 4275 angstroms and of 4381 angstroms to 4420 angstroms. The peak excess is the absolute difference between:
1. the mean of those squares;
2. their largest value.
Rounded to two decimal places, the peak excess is 0.22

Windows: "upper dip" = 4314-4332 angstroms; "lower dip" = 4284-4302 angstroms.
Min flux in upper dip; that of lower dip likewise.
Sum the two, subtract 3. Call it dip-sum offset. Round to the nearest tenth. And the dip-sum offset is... 13.1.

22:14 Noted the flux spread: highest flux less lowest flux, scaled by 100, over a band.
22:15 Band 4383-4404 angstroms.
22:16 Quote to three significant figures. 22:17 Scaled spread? 103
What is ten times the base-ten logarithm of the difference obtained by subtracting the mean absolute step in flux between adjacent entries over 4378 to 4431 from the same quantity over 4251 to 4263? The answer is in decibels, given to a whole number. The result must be -13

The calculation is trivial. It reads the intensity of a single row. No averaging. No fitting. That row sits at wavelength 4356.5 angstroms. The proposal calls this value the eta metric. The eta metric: 8.26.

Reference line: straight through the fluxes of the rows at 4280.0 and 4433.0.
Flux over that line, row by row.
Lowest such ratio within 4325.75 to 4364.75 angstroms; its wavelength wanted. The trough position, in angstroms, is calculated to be 4343.0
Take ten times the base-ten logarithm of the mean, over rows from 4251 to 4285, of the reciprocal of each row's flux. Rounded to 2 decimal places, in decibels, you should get -9.44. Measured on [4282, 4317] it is -9.31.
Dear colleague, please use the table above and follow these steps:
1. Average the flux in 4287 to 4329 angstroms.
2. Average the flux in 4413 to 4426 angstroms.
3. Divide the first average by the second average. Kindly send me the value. 1.03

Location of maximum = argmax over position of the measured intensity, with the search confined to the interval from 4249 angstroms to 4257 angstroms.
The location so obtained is 4256.0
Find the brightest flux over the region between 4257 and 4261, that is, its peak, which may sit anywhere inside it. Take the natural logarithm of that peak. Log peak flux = 2.17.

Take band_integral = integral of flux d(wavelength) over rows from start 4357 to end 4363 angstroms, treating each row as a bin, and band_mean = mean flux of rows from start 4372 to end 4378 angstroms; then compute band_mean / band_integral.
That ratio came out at 0.166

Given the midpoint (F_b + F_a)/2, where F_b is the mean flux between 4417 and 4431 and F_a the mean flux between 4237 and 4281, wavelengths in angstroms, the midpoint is 8.56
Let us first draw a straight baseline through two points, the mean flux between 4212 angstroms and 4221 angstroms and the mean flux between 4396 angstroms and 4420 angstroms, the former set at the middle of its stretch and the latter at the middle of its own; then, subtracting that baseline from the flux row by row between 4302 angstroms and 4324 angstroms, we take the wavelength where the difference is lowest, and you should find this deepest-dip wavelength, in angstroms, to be 4307.0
